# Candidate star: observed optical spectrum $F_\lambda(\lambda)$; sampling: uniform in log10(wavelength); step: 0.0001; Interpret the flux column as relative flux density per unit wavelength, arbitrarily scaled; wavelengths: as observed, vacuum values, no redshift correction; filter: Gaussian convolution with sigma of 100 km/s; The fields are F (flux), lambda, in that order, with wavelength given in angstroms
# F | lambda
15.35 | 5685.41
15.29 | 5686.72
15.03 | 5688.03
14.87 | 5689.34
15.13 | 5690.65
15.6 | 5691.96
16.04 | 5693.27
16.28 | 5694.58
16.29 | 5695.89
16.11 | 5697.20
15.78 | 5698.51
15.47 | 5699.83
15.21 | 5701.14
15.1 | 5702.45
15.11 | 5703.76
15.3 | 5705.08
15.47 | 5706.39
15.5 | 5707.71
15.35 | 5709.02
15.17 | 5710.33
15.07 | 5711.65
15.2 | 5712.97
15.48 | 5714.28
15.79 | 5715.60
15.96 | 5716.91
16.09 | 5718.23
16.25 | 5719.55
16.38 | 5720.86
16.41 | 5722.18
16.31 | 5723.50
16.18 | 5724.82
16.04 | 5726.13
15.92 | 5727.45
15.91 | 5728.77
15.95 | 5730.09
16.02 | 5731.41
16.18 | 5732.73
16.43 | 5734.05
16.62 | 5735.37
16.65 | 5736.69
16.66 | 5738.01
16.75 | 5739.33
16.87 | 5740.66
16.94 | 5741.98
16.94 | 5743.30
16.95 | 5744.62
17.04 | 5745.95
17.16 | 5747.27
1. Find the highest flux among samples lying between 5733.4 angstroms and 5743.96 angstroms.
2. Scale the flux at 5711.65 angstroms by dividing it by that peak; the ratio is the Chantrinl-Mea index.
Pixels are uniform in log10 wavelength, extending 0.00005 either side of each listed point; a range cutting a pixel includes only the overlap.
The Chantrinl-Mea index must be 0.89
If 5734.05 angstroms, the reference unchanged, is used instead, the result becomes 0.97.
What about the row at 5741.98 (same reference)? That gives 1.00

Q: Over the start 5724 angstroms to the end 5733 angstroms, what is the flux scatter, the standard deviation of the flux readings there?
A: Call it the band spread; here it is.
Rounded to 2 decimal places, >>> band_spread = 0.11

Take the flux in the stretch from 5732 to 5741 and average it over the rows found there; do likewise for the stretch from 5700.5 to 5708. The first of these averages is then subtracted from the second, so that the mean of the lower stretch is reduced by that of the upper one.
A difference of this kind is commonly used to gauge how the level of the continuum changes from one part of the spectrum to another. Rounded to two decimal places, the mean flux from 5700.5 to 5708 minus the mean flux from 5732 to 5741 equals -1.31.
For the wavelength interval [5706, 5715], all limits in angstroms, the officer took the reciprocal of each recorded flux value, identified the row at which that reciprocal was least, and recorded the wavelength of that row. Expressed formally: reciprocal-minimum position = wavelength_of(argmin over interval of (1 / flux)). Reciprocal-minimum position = 5707.71 angstroms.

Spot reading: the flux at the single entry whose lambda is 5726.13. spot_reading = 16.04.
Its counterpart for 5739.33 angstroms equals 16.75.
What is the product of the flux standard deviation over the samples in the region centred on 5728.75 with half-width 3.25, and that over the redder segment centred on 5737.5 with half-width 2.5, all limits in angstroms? 0.003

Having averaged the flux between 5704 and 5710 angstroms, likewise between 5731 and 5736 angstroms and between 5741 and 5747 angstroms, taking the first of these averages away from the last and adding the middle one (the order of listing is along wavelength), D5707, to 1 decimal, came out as 17.9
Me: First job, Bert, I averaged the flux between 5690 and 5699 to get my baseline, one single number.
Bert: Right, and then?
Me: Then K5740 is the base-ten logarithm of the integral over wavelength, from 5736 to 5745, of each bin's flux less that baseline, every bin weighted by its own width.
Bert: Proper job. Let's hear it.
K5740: 0.9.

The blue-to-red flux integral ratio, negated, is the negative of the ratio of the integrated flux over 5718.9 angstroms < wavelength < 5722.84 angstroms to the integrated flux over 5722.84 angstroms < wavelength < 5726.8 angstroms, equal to -1.01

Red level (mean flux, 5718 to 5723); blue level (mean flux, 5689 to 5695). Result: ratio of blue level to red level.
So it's 0.96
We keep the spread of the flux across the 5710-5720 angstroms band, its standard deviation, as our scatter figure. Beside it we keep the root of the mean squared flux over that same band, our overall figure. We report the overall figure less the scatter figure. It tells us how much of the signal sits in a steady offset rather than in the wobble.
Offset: 15.2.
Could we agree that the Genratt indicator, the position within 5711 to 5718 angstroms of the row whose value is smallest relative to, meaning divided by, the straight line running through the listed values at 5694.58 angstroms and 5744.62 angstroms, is 5711.65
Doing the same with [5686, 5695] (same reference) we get 5689.34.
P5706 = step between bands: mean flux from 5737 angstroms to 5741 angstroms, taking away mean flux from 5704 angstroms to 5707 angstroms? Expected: 1.4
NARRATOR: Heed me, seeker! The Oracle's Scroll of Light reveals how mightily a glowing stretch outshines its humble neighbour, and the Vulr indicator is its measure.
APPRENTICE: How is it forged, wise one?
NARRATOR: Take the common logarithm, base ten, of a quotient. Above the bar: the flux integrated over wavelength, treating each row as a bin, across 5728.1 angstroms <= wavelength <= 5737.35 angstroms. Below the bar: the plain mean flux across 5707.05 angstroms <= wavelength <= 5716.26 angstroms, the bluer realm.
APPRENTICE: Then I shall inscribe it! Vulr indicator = 0.990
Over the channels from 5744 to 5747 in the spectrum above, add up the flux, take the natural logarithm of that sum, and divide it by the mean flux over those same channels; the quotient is 0.2075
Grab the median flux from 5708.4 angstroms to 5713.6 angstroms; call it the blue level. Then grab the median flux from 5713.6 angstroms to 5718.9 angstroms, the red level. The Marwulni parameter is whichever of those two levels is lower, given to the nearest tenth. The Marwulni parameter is 15.2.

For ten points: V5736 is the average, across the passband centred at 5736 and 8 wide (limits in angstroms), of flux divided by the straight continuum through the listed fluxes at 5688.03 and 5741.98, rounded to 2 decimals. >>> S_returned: 0.99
